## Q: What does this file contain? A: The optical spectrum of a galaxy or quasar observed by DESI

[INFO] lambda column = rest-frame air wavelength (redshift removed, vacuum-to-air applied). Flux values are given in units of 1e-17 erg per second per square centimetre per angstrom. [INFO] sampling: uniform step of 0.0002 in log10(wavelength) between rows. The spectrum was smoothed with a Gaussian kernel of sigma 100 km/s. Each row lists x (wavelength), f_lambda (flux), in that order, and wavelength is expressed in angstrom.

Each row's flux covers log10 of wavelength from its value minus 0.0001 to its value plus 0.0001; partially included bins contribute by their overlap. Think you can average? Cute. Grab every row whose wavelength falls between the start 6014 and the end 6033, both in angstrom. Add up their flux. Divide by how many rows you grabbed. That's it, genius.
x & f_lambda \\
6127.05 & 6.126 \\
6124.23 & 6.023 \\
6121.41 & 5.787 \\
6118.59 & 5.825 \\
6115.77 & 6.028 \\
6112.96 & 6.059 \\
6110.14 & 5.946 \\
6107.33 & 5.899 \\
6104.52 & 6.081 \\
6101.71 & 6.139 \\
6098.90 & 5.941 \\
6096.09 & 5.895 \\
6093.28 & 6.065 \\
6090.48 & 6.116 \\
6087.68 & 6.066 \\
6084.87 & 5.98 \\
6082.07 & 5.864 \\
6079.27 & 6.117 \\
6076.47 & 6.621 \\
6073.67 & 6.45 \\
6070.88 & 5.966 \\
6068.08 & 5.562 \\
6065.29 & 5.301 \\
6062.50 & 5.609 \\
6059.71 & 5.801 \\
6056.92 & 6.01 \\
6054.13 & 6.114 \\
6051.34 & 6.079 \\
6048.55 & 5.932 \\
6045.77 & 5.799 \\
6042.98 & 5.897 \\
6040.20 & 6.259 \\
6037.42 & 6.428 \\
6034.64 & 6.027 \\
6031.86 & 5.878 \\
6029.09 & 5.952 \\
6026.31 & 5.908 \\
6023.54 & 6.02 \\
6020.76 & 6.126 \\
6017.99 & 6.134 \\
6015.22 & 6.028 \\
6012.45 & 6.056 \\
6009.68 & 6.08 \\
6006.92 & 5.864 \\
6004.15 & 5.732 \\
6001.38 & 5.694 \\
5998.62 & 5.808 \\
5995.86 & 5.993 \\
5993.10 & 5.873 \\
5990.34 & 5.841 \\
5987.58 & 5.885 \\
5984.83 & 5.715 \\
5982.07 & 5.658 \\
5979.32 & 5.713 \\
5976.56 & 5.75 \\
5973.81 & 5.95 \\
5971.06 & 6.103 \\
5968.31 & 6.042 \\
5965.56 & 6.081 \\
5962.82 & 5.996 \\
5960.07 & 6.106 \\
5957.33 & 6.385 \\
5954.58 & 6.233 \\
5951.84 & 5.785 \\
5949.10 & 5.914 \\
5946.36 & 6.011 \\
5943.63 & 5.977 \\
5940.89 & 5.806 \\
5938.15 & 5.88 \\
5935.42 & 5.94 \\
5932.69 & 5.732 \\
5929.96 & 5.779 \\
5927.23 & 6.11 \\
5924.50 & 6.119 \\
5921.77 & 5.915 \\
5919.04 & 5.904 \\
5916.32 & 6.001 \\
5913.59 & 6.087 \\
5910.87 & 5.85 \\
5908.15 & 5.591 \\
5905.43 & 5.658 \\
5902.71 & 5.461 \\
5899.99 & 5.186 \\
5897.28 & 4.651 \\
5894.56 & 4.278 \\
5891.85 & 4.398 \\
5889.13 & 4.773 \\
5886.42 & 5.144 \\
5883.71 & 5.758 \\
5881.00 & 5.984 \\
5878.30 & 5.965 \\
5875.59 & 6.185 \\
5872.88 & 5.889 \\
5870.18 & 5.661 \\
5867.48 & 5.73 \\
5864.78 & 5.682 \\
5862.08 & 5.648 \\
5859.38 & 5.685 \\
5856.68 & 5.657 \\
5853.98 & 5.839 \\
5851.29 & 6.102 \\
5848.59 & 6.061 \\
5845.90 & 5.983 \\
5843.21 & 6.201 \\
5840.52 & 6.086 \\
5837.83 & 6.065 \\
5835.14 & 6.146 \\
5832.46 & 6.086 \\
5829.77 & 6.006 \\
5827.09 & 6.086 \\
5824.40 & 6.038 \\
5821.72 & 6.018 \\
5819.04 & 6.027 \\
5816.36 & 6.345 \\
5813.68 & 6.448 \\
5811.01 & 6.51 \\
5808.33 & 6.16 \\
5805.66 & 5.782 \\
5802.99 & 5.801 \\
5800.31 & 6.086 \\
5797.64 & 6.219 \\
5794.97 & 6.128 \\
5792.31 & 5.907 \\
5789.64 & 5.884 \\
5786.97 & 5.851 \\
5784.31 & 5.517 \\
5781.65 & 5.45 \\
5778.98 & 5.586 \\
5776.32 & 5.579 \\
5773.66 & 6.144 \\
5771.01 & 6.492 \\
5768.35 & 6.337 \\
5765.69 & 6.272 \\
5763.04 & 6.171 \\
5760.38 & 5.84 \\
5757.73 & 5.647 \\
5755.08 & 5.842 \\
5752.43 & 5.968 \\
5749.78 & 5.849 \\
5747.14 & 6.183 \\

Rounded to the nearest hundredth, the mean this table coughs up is 6.01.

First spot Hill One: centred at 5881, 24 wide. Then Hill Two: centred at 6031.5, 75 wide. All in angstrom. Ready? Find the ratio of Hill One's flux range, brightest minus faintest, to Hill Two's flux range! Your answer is 1.6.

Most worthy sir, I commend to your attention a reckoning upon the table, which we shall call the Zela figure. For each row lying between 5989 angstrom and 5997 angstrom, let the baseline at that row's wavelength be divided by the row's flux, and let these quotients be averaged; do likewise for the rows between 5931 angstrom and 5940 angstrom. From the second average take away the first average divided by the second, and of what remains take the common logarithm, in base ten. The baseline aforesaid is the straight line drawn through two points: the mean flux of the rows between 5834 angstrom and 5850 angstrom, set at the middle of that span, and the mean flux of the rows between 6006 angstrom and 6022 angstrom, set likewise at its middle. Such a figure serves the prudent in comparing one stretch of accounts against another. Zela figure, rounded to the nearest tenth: -1.3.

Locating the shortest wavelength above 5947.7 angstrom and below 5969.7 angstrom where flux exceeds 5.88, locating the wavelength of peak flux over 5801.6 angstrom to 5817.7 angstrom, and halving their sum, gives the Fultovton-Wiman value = 5880.1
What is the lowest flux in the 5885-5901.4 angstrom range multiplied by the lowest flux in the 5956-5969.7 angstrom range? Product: 25.7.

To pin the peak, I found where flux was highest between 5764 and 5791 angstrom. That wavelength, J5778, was 5771.01 angstrom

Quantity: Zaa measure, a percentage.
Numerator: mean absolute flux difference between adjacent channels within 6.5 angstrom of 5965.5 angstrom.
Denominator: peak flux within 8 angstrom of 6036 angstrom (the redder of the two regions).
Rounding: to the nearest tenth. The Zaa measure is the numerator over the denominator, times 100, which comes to 1.1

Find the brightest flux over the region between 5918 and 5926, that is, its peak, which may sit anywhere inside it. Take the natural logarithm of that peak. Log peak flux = 1.81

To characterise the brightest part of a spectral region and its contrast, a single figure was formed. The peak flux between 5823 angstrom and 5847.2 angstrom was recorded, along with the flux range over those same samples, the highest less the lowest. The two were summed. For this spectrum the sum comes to 6.4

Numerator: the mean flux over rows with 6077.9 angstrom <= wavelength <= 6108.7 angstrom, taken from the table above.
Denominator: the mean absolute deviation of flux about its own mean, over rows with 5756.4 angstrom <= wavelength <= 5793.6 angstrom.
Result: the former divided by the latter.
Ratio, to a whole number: 22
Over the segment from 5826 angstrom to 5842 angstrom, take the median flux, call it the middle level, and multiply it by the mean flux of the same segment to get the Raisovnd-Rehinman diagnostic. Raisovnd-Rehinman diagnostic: 37.0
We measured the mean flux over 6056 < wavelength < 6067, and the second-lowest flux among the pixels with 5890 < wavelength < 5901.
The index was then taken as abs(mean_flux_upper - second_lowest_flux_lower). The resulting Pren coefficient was 1.3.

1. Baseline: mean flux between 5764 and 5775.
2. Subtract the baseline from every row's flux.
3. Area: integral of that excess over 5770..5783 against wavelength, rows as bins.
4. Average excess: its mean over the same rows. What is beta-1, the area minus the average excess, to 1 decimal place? -5.7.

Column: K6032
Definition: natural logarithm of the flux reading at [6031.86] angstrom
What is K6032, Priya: 1.771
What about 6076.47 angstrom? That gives 1.890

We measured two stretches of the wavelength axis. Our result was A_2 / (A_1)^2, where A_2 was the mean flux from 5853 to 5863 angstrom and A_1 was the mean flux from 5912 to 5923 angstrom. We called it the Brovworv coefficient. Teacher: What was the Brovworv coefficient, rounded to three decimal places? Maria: 0.160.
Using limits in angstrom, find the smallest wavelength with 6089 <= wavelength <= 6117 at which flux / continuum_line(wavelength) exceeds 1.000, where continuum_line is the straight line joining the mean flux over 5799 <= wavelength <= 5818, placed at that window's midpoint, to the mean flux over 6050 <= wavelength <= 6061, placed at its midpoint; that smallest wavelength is 6090.48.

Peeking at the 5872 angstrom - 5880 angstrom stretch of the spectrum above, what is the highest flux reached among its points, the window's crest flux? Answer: 6.185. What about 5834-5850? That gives 6.201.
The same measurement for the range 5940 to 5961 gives 6.385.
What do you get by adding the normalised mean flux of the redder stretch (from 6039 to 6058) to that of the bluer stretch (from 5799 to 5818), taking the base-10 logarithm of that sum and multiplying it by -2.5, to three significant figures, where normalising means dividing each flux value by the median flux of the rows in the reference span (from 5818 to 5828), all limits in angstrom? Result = -0.762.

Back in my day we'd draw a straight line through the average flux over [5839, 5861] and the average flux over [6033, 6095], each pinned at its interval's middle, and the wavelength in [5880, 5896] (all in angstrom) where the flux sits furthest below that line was 5894.56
